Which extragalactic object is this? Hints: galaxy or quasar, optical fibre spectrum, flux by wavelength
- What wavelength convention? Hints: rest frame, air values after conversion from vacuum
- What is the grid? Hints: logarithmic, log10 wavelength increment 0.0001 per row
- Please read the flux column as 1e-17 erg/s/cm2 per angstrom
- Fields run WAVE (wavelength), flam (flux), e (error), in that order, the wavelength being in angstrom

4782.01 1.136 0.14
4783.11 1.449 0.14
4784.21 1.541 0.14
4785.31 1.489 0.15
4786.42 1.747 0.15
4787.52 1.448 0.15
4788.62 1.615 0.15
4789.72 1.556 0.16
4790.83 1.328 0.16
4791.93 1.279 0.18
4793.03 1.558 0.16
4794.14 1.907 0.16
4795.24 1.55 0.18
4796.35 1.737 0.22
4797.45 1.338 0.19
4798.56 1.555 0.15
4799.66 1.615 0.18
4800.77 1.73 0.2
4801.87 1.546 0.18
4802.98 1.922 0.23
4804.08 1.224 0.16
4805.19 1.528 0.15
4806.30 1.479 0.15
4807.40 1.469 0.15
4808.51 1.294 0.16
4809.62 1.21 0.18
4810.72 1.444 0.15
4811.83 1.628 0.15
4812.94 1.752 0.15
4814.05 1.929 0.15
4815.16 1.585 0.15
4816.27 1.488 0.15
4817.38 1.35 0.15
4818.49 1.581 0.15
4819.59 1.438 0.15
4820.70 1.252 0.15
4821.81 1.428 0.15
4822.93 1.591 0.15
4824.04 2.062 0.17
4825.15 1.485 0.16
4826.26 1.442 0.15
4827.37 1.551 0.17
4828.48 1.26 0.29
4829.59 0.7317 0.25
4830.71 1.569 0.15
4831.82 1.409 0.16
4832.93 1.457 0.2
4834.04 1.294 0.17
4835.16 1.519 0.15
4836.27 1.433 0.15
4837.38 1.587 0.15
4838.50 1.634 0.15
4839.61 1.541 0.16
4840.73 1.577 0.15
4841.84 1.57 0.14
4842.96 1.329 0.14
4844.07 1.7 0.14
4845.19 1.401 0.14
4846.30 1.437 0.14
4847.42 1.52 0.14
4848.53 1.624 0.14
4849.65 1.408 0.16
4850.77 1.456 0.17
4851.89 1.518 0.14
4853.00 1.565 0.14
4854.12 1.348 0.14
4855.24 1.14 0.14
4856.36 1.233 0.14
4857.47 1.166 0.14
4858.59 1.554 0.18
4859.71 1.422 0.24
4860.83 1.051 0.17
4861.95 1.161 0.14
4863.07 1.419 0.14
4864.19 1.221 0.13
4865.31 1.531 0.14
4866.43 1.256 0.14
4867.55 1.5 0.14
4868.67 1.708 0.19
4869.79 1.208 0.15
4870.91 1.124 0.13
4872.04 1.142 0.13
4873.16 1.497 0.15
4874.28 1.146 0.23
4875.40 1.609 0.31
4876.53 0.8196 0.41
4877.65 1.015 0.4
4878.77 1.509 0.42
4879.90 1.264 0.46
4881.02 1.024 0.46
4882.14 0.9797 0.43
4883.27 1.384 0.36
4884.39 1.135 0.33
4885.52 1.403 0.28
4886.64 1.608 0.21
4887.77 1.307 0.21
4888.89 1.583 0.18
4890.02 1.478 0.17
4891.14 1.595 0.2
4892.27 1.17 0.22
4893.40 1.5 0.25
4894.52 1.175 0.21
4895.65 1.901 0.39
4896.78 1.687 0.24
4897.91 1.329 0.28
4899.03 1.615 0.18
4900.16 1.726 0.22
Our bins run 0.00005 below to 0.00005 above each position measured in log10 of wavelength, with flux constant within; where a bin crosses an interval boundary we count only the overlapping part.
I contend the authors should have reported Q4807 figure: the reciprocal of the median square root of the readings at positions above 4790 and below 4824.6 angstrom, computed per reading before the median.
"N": 0.804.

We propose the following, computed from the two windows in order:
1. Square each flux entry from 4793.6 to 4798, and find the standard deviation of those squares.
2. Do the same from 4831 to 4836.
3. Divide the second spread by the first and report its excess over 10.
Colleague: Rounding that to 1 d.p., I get -9.7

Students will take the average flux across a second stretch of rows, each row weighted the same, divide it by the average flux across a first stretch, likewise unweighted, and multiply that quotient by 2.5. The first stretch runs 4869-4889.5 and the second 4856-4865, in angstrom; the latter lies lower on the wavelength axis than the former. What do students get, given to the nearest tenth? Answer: 2.5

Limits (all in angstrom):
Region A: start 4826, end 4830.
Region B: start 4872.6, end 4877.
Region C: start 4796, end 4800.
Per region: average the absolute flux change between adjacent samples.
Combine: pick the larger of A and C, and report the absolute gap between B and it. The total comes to 0.23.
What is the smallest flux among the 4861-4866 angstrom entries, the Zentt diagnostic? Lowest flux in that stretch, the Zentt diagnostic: 1.161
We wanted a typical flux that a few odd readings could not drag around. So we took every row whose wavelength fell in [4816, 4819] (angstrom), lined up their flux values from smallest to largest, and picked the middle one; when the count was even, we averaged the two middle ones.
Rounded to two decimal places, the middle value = 1.49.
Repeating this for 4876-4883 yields 1.02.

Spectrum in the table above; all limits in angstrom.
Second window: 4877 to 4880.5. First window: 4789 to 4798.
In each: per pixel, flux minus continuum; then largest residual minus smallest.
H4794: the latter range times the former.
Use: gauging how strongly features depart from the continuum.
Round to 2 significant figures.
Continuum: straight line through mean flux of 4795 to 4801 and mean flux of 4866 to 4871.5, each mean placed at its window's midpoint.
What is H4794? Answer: 0.32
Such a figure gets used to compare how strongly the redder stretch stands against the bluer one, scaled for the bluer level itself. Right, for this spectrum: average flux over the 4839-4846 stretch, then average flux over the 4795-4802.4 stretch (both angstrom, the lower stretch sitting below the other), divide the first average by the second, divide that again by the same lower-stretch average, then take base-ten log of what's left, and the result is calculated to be -0.22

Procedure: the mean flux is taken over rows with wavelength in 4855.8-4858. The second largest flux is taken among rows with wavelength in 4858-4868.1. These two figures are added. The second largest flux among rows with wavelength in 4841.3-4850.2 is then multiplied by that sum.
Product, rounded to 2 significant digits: 4.4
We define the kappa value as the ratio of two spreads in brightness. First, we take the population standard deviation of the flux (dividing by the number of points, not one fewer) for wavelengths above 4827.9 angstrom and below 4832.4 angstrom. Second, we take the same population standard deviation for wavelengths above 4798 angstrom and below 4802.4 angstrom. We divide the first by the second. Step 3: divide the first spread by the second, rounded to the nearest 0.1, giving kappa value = 4.3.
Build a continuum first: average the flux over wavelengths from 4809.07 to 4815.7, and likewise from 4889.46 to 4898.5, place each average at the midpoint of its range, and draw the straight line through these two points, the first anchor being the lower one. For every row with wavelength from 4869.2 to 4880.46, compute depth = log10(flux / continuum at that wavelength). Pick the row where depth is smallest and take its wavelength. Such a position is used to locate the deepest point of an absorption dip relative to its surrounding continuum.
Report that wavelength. 4876.53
